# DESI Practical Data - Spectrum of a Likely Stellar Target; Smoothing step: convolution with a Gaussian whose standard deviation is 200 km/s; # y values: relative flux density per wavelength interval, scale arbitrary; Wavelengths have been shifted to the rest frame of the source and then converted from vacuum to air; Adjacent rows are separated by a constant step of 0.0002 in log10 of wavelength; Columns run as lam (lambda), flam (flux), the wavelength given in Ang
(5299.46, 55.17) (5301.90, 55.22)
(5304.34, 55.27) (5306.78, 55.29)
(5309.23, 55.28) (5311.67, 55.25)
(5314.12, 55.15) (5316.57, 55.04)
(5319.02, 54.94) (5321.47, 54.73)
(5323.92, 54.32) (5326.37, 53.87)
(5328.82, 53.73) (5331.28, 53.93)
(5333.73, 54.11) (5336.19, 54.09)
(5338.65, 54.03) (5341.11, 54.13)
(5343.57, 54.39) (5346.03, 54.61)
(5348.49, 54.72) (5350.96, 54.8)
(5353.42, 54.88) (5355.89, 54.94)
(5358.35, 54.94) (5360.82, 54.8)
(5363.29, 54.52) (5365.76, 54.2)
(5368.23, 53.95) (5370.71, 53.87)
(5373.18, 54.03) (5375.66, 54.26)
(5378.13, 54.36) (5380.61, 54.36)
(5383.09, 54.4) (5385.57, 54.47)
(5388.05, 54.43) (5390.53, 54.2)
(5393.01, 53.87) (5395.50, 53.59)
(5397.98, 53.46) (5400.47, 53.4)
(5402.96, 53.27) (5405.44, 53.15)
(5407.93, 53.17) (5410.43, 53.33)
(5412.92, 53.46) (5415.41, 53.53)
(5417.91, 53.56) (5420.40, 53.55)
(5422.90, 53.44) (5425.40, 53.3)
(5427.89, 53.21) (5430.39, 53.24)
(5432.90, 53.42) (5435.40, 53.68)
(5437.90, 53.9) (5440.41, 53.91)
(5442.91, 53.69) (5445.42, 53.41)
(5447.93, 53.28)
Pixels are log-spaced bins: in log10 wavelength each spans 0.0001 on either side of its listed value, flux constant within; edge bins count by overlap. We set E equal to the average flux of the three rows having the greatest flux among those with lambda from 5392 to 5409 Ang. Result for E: 53.6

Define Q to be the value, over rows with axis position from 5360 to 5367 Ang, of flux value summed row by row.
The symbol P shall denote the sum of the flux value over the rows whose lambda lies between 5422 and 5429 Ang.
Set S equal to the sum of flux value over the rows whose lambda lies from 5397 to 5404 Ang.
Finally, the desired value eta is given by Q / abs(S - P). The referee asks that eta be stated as 908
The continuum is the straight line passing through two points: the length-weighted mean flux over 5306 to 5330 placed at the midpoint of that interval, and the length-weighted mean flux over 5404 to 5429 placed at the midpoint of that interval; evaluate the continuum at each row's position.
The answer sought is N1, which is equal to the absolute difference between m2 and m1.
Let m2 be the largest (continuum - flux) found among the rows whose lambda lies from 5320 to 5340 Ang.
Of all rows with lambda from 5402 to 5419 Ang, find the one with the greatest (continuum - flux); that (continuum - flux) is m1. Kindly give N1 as 0.48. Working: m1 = 0.4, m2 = 0.9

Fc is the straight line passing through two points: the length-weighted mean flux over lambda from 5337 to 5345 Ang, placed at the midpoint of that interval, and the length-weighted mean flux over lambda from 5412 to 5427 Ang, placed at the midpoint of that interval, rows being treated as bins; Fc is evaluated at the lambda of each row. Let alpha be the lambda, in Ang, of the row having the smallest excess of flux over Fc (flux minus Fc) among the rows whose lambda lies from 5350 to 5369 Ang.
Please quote 5368.23 Ang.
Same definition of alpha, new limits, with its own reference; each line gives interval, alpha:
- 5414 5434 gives 5427.89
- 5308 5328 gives 5326.37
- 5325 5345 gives 5328.82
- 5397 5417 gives 5405.44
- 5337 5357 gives 5338.65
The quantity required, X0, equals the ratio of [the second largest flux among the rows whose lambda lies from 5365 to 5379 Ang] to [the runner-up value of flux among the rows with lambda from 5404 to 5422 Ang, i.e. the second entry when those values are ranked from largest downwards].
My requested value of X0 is 1.01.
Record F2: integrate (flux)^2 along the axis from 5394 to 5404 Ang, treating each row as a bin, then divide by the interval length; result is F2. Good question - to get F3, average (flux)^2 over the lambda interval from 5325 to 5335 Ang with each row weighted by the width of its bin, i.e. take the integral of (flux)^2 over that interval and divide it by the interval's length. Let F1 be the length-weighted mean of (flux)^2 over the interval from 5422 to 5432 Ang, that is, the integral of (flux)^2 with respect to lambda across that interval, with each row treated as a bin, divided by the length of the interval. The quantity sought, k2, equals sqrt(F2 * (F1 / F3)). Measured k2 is 52.8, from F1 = 2840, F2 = 2854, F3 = 2908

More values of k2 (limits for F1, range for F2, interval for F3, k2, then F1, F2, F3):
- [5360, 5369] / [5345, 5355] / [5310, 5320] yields 54.0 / 2957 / 2998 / 3036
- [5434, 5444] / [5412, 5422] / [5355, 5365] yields 52.6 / 2896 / 2865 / 3001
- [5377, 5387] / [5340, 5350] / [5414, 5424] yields 55.4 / 2958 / 2967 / 2864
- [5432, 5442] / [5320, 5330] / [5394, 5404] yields 54.5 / 2890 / 2938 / 2854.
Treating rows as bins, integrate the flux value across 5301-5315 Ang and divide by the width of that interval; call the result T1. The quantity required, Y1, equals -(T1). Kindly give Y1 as -55.3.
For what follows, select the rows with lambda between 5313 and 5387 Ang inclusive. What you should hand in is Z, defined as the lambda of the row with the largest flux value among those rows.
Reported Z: 5314.12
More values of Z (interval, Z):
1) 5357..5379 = 5358.35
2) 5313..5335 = 5314.12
